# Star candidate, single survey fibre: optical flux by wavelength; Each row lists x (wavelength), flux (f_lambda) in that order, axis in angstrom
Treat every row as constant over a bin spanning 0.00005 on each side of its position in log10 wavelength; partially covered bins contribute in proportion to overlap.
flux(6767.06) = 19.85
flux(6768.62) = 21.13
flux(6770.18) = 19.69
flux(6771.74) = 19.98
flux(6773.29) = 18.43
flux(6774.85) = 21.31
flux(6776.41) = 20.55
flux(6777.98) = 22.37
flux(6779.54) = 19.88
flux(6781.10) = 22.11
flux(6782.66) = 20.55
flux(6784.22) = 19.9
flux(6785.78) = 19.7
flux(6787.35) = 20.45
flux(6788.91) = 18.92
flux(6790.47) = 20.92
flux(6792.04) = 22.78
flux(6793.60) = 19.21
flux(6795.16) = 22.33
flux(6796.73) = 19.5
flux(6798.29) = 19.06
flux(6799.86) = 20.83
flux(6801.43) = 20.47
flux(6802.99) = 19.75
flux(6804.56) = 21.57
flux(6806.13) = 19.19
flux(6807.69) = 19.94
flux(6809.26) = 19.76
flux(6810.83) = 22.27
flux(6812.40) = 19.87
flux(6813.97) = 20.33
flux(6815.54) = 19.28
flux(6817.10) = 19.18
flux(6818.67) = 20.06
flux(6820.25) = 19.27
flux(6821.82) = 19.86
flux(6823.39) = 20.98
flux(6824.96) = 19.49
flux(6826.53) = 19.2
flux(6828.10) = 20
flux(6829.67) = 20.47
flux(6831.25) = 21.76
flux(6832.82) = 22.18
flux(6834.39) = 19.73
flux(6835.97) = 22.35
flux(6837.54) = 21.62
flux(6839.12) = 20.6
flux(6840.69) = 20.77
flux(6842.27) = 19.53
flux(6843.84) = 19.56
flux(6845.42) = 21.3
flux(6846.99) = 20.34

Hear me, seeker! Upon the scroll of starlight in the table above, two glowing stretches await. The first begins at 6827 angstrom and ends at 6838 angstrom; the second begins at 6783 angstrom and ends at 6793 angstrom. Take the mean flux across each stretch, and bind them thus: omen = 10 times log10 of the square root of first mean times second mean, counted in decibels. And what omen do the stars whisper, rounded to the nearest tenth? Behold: 13.2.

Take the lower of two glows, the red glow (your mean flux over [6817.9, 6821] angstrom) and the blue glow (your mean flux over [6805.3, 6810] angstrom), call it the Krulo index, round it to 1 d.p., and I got 19.6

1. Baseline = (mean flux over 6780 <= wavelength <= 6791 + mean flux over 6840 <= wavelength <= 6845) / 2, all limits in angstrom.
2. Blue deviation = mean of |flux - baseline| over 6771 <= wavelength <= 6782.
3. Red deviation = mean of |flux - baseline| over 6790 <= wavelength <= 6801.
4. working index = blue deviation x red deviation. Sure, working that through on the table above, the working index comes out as 1.4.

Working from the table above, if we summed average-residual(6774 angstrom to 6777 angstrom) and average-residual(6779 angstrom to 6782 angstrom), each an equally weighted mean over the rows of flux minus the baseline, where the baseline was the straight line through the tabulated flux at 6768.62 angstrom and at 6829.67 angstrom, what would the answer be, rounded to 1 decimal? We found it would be -0.1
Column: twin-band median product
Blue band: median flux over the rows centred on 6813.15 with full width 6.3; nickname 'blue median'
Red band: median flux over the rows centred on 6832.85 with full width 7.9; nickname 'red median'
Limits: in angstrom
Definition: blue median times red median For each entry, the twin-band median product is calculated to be 437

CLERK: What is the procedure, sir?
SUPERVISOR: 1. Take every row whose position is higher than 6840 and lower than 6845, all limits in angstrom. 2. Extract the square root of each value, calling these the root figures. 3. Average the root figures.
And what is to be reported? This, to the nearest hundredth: 4.47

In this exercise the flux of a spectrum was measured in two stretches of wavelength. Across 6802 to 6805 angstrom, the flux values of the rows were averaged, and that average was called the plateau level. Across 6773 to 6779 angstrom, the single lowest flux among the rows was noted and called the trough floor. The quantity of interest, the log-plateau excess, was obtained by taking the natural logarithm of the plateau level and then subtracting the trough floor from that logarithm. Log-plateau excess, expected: -15.4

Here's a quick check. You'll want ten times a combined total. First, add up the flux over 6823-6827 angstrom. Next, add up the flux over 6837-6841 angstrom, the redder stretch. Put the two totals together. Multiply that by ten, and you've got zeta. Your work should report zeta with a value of 1227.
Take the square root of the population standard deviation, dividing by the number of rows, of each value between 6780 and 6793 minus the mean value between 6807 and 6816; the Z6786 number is 1.09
